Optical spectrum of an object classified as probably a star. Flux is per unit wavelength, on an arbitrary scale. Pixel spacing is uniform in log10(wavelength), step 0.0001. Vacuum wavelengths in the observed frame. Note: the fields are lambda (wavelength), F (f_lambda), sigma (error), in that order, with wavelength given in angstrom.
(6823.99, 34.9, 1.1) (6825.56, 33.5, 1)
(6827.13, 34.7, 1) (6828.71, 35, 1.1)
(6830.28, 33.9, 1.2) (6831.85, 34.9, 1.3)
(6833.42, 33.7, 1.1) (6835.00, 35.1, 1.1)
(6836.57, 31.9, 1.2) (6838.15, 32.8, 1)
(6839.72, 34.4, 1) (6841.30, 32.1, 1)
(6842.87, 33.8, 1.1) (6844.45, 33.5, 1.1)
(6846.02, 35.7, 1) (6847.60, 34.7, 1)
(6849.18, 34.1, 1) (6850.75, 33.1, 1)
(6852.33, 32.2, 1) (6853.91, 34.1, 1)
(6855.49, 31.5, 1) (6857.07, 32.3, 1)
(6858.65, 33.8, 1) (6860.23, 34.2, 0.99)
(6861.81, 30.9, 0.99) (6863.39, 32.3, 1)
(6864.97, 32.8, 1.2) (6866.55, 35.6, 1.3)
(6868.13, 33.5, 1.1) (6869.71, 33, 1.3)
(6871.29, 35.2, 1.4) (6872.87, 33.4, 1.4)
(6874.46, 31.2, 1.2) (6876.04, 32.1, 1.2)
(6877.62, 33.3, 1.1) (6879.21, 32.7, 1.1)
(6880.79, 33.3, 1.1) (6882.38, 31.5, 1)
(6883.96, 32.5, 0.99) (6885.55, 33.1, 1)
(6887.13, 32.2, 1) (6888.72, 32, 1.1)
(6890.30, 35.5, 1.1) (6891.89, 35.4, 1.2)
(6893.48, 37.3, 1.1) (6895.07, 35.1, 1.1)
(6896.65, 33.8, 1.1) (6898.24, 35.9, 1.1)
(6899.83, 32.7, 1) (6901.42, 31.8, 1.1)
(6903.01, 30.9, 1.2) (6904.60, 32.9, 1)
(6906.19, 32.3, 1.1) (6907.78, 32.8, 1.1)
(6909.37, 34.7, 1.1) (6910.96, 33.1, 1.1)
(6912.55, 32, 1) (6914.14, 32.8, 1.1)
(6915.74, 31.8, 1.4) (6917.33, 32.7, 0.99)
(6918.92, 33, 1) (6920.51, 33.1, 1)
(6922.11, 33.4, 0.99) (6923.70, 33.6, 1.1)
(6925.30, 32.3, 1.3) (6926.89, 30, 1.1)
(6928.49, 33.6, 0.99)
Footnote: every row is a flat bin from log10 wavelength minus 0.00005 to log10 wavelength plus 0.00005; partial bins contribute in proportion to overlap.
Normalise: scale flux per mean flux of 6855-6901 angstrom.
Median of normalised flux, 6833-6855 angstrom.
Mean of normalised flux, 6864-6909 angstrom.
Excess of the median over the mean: 0.012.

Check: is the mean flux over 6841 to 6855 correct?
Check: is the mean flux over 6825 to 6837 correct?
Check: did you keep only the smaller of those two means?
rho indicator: 33.7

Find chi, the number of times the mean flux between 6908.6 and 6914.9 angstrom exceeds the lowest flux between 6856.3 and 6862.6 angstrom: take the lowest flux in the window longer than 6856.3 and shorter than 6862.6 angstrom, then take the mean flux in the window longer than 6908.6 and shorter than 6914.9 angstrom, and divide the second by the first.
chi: 1.07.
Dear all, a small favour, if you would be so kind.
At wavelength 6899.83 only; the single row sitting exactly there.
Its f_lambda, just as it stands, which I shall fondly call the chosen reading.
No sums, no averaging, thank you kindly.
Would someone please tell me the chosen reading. 32.7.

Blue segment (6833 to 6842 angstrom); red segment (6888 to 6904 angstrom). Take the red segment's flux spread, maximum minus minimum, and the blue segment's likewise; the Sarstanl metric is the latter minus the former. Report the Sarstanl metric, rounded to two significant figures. -3.2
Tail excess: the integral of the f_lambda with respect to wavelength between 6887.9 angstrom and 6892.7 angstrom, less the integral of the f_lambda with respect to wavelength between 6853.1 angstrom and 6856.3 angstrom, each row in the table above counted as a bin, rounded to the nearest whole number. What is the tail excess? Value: 60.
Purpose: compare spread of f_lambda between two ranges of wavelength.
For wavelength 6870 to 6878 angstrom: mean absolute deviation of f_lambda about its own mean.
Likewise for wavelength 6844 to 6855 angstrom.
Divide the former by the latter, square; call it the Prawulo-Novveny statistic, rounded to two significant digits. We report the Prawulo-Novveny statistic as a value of 1.7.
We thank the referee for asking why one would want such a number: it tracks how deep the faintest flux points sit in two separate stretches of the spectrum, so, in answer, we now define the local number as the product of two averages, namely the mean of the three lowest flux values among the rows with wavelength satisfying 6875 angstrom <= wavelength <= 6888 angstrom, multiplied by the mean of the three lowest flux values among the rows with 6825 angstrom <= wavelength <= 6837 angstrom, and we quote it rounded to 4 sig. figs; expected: 1055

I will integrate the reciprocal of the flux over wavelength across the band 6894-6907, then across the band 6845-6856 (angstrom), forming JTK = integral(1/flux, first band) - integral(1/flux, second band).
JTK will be 0.06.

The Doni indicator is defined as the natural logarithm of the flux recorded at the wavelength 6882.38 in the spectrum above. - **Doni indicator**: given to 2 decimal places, 3.45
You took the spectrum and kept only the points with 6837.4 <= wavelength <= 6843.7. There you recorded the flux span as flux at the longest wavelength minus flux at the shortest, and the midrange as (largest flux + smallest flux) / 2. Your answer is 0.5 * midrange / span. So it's 17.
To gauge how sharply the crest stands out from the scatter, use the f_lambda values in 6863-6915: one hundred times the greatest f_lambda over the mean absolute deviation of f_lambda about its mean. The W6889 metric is 3209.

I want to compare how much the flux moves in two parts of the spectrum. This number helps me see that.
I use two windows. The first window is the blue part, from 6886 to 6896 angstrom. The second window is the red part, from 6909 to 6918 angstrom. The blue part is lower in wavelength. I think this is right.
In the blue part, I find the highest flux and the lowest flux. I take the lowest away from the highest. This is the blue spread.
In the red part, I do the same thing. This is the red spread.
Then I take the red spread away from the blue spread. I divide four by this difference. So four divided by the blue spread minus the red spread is 1.7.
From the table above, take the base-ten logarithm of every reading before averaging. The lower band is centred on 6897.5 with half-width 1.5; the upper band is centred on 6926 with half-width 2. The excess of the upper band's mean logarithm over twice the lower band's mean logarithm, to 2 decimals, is -1.59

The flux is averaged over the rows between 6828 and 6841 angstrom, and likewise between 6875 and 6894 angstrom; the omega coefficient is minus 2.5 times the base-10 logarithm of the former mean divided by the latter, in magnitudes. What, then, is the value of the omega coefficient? -0.018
